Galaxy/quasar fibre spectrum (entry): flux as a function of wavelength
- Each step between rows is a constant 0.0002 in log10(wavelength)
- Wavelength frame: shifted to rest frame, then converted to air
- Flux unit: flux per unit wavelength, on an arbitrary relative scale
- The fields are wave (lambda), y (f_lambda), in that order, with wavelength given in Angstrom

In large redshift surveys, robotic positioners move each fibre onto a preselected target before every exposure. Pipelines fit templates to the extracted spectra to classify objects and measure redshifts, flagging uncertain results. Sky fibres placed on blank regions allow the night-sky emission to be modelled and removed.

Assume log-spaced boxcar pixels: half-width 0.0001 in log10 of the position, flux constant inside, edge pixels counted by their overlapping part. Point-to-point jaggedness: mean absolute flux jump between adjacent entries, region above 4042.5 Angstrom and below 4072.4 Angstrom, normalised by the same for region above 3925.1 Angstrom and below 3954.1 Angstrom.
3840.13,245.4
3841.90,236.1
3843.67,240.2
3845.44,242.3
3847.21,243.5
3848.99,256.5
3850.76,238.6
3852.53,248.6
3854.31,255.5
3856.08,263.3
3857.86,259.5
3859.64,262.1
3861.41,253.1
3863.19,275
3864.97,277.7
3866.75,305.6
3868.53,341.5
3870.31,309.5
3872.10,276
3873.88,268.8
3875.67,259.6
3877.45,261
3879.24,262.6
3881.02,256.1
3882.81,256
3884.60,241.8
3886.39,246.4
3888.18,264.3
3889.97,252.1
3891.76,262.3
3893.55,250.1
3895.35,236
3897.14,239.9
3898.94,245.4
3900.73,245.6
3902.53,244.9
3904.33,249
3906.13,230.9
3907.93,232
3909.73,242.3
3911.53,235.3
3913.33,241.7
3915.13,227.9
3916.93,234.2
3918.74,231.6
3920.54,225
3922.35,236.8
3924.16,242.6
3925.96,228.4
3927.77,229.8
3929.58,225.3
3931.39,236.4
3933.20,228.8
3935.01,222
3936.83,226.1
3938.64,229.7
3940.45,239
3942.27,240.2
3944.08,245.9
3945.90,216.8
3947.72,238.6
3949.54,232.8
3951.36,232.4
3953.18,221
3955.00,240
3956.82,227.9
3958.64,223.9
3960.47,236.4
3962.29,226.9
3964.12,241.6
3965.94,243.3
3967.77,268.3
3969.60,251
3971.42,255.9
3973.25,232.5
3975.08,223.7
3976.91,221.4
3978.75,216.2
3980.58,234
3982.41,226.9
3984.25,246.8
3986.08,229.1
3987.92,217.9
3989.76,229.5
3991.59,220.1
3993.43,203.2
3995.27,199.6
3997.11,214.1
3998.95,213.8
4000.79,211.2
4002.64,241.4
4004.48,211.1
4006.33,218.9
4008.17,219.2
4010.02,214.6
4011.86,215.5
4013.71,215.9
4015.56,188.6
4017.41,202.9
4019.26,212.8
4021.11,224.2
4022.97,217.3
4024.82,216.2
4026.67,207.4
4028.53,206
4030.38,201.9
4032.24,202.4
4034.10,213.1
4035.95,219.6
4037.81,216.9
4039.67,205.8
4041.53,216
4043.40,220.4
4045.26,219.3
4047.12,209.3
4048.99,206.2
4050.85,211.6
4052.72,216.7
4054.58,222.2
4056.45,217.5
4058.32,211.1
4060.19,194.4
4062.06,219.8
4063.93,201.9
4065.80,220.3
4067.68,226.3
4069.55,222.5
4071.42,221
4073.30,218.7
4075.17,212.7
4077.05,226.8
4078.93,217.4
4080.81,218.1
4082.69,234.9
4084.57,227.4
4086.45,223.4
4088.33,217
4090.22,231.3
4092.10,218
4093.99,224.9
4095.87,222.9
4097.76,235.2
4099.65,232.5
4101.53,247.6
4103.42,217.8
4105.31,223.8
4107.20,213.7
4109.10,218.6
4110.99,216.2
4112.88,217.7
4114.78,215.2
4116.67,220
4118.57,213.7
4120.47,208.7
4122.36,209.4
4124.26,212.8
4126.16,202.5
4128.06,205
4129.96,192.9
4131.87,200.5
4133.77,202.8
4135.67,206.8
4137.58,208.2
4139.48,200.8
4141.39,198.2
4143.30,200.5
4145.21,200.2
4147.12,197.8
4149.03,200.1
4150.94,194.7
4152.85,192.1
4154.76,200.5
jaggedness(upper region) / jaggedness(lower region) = 1.1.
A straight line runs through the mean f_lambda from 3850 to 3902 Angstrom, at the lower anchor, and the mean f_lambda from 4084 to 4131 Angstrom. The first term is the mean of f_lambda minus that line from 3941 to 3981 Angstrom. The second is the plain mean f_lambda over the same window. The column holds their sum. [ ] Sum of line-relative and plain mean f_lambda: 224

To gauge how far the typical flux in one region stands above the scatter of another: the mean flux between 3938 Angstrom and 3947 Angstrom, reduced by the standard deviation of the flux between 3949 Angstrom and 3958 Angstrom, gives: 228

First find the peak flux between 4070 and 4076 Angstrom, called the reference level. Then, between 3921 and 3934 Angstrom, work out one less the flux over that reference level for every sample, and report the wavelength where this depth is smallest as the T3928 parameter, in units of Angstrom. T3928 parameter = 3924.16 Angstrom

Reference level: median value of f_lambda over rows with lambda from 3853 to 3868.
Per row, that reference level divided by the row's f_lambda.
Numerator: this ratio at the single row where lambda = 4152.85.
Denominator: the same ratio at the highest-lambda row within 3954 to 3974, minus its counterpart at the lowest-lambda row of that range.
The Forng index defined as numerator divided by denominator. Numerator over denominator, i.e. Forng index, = 39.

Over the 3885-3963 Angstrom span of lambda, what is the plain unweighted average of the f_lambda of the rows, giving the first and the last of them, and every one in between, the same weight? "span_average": 236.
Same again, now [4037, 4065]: 213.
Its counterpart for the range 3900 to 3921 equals 237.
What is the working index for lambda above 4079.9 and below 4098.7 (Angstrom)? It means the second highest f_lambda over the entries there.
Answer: 234.9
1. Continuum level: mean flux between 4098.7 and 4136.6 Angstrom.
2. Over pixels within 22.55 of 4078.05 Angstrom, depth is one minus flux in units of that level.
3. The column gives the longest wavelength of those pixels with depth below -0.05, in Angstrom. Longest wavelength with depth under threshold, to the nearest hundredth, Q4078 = 4099.65 Angstrom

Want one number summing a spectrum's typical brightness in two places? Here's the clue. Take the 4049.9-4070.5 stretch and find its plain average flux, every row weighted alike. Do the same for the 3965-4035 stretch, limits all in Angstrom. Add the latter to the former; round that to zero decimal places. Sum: 436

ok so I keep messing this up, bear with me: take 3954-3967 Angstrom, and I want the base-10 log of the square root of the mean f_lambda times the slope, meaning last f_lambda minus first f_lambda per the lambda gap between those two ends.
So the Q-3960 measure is 0.92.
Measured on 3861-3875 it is 1.28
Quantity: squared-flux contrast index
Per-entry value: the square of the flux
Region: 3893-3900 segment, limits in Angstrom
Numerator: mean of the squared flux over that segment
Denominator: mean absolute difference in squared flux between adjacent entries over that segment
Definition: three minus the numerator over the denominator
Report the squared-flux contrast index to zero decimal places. -13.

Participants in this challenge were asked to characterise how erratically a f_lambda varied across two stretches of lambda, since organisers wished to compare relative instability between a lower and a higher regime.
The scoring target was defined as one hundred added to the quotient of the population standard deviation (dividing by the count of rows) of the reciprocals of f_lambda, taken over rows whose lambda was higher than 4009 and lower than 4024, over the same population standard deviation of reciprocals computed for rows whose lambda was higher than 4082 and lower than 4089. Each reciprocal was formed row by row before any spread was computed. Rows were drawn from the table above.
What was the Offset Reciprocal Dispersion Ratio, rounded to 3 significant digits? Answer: 102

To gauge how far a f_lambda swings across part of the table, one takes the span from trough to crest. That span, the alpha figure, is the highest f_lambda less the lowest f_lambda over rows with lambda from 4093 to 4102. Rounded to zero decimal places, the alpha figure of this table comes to 25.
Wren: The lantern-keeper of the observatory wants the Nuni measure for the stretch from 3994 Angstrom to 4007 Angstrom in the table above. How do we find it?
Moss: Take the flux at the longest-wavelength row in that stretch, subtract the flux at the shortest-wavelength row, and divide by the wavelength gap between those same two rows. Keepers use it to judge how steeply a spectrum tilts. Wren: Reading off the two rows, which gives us 1.7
